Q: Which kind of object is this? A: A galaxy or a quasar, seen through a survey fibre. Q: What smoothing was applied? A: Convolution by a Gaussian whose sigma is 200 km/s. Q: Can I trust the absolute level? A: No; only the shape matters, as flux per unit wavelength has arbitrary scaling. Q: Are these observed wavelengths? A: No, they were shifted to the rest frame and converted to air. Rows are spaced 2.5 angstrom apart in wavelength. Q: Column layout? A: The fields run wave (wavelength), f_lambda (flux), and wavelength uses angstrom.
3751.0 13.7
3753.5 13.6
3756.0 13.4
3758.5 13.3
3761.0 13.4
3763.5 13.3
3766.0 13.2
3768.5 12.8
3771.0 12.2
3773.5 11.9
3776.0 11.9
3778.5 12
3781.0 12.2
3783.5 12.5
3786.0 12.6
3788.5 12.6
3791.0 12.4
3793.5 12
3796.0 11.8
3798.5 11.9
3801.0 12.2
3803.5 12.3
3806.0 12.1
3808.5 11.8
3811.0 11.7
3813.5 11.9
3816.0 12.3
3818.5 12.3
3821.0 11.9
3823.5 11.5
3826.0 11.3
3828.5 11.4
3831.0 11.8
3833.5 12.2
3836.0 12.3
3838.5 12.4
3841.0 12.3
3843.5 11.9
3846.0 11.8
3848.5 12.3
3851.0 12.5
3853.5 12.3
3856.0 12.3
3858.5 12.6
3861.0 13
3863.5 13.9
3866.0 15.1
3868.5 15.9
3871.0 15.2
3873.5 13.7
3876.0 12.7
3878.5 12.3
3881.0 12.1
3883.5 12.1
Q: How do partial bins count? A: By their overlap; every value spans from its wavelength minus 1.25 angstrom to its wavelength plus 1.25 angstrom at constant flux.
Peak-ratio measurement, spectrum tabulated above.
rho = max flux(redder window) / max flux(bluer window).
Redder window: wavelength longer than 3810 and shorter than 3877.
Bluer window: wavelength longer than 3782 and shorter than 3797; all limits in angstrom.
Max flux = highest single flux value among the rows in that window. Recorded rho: 1.26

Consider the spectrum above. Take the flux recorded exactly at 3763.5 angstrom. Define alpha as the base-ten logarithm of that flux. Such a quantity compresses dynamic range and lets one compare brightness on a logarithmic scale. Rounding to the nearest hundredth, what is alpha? 1.12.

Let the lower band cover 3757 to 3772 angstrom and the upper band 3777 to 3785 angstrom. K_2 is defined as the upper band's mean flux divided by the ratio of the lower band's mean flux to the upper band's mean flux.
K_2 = 11.5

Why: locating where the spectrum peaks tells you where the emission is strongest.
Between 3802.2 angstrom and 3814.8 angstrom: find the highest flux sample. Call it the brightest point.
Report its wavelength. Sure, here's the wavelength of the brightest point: 3803.5 angstrom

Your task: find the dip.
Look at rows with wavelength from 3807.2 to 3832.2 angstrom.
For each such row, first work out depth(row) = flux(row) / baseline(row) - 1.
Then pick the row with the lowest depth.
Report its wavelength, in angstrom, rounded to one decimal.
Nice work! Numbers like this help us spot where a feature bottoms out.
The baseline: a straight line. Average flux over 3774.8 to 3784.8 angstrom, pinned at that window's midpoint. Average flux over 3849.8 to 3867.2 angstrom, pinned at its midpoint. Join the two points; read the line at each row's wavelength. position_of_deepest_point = 3826.0 angstrom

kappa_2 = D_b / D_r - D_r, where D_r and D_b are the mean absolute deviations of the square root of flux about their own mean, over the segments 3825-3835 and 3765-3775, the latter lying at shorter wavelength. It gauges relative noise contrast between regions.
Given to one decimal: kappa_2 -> 1.4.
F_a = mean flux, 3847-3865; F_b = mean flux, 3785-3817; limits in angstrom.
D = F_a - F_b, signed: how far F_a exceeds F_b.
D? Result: 0.6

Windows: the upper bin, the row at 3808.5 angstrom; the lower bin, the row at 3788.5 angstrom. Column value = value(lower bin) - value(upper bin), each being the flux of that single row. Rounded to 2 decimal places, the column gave 0.80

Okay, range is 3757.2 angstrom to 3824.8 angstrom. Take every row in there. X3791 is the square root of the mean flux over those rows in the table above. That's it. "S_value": 3.51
